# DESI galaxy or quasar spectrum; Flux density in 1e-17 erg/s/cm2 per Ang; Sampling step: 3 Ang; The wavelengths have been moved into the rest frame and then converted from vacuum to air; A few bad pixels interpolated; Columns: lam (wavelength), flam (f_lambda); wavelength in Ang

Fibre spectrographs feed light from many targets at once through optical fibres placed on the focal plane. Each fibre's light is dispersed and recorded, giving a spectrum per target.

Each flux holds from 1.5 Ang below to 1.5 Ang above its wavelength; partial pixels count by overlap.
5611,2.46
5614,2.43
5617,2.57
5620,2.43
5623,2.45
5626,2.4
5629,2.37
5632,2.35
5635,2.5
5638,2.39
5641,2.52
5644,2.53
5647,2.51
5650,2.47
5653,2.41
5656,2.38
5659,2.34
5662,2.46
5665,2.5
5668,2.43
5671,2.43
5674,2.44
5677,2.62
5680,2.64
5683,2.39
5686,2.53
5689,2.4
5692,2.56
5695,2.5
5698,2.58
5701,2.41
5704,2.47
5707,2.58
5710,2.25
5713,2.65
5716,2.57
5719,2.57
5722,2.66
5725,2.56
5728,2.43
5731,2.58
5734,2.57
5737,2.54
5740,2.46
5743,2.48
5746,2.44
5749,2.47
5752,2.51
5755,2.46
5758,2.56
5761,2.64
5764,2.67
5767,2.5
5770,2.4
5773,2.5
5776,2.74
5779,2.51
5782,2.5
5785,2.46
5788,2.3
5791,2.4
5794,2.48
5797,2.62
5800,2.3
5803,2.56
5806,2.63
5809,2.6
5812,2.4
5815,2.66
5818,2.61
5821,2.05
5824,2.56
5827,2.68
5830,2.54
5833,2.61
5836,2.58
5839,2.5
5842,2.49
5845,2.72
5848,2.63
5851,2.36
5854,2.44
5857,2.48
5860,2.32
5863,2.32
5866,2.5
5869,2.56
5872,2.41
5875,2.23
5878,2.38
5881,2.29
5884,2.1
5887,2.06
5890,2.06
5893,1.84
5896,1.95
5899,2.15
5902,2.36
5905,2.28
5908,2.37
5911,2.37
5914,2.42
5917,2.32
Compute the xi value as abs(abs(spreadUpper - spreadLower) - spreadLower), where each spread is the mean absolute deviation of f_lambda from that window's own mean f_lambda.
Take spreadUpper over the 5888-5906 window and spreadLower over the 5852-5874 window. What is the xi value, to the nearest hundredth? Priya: 0.01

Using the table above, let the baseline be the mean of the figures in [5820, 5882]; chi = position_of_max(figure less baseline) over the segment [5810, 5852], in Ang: 5845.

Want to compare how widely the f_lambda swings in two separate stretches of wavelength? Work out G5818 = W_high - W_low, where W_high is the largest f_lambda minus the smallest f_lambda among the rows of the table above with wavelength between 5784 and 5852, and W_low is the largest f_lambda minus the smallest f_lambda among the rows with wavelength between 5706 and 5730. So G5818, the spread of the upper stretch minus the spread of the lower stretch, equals 0.26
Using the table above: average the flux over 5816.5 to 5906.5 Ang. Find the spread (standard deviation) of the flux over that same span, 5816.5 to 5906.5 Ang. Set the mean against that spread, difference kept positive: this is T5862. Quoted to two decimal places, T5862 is 2.14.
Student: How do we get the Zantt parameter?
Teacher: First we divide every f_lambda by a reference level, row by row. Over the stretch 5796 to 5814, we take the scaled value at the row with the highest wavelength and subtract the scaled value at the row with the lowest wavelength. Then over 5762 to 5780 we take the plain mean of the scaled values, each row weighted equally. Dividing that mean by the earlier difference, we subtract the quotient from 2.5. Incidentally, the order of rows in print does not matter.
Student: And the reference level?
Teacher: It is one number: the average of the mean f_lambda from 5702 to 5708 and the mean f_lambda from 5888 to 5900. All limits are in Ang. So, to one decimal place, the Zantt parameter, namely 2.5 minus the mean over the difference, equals 14.1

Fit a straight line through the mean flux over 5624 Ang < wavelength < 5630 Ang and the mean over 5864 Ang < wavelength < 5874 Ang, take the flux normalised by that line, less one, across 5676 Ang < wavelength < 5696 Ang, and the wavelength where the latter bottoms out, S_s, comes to 5683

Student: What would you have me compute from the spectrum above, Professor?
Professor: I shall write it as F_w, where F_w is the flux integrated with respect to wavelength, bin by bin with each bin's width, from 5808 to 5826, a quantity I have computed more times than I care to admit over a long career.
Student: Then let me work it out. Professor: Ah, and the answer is 45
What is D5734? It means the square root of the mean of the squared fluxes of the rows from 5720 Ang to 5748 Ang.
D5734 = 2.53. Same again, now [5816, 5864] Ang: 2.50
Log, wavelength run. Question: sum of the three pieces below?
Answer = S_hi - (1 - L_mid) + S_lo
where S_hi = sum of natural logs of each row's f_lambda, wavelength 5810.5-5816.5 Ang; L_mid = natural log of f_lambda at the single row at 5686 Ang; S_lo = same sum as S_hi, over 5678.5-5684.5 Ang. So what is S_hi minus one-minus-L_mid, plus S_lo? 3.62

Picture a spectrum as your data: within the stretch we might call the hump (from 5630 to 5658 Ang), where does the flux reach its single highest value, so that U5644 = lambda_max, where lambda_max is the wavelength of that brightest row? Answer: 5644 Ang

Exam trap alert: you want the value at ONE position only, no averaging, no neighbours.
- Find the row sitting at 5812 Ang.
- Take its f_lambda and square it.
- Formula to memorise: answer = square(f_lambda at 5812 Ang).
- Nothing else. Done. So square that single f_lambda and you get 5.8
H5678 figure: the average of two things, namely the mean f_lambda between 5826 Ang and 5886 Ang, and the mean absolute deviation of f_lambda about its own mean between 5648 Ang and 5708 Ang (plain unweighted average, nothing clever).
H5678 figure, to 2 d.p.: 1.26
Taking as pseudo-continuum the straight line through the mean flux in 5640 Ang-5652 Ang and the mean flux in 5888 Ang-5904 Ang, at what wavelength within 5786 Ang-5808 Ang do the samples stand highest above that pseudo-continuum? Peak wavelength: 5806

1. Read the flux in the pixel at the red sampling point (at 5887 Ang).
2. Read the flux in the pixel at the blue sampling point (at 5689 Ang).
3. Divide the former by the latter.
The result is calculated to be 0.86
